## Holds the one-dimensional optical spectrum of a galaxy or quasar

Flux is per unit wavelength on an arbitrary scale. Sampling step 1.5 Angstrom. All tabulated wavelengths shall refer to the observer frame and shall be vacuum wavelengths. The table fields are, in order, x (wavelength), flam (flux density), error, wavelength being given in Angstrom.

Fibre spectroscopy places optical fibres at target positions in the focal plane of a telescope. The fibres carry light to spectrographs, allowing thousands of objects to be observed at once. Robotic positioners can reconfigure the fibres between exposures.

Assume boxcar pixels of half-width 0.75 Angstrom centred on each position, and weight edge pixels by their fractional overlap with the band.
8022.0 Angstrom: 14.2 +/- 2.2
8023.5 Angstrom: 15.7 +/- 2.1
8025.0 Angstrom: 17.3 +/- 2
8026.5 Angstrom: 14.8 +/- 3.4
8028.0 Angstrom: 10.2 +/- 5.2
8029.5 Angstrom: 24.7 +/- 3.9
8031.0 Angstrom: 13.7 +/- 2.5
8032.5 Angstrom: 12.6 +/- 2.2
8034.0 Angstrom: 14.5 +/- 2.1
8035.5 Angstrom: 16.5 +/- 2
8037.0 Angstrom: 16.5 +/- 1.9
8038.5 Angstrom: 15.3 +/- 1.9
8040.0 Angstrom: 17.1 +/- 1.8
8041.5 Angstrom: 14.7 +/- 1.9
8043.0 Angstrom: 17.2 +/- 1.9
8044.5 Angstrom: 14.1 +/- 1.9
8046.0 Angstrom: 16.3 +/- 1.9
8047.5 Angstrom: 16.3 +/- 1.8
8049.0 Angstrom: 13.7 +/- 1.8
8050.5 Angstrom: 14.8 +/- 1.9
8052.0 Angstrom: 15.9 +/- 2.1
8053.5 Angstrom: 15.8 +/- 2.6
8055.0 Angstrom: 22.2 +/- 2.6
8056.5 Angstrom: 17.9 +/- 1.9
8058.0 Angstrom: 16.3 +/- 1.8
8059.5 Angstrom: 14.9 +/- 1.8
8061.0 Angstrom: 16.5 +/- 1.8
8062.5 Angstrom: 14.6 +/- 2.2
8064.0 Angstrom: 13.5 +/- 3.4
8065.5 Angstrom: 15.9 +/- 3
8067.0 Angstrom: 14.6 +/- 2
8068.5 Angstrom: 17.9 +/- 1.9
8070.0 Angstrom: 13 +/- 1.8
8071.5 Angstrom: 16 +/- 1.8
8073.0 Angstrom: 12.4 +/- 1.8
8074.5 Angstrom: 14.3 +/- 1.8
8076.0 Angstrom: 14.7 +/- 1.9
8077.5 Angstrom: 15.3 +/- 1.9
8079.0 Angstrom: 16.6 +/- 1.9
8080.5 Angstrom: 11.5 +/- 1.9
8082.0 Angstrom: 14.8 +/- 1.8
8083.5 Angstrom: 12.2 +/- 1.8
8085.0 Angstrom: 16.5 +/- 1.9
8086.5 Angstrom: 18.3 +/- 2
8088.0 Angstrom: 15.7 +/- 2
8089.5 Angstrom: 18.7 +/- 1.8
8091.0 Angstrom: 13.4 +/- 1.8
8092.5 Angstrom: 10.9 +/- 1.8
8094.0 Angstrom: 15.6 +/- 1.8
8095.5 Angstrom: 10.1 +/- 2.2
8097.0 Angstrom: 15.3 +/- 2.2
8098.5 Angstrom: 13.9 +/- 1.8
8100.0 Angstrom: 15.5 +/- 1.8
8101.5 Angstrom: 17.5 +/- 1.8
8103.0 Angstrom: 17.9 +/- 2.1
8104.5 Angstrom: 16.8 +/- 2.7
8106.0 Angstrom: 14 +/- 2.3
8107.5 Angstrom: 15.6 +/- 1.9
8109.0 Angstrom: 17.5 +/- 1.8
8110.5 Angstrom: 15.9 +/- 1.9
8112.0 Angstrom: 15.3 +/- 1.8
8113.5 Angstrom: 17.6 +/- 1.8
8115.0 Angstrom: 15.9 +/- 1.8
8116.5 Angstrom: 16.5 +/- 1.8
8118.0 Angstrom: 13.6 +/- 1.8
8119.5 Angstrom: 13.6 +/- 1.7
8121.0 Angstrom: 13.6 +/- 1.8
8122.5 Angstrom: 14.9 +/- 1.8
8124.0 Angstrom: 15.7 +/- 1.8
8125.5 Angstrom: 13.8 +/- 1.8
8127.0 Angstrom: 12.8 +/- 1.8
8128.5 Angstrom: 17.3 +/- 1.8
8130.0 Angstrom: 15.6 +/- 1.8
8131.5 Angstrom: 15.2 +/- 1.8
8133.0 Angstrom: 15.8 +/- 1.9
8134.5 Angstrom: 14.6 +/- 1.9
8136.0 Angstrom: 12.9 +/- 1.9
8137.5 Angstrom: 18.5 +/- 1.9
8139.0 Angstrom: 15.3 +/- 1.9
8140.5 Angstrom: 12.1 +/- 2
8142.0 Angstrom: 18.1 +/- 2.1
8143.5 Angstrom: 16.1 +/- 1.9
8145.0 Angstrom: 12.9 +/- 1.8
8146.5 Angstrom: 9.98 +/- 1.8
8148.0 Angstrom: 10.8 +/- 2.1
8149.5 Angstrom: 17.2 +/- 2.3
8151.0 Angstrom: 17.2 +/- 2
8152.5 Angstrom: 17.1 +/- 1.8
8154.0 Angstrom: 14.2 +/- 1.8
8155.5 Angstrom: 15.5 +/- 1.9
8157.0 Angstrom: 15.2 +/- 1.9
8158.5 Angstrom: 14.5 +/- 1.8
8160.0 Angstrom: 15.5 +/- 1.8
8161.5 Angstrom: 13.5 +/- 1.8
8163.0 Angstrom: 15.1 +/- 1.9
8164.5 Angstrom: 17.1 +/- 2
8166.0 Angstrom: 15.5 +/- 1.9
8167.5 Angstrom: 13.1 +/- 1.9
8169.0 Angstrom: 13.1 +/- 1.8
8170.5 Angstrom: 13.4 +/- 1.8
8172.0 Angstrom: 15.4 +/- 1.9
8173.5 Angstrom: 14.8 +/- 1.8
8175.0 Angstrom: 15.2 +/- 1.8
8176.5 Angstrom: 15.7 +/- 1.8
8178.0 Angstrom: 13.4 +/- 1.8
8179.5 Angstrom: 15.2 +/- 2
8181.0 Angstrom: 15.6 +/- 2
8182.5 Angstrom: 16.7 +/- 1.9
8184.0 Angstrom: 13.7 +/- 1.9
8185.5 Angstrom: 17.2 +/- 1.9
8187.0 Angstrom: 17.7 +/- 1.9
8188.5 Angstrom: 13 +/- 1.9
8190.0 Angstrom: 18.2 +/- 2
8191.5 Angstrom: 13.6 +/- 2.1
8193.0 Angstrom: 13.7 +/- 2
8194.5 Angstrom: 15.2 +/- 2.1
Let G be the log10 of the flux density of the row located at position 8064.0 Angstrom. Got 1.13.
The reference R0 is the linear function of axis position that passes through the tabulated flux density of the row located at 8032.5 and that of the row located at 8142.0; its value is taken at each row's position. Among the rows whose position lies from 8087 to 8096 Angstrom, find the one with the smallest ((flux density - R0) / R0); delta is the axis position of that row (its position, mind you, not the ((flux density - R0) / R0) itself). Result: 8095.5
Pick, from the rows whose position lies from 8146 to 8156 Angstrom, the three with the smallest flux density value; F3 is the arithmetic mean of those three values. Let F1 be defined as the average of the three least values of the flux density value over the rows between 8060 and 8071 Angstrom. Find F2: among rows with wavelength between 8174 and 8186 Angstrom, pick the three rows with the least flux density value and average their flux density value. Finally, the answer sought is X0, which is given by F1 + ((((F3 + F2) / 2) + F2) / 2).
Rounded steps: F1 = 13.7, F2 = 14.1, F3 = 11.66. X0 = 27.2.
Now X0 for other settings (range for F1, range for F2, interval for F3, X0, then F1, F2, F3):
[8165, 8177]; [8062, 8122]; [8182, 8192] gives 24.7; 13.2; 10.8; 13.43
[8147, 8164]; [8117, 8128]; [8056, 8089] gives 25.8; 12.8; 13.3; 12.03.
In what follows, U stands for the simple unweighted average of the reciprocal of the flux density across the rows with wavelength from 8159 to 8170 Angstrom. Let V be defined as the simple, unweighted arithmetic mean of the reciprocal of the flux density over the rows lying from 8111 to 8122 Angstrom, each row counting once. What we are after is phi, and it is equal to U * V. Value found 0.0046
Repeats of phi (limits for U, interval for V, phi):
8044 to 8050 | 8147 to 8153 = 0.0045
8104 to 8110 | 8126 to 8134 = 0.0042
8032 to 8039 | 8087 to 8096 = 0.0050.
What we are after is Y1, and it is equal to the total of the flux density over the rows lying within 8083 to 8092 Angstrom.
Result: 95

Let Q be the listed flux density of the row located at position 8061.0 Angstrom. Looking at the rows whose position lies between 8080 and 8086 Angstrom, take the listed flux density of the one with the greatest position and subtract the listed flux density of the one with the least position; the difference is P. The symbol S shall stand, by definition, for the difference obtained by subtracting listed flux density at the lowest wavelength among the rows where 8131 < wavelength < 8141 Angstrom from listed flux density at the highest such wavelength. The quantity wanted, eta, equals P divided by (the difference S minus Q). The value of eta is -0.3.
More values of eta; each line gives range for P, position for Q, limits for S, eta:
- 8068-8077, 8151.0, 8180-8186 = 0.2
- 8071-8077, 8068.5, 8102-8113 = 0.1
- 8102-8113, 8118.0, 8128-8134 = 0.2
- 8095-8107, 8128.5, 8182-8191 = -0.2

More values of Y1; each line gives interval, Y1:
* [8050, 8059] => 103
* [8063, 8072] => 91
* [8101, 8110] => 99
